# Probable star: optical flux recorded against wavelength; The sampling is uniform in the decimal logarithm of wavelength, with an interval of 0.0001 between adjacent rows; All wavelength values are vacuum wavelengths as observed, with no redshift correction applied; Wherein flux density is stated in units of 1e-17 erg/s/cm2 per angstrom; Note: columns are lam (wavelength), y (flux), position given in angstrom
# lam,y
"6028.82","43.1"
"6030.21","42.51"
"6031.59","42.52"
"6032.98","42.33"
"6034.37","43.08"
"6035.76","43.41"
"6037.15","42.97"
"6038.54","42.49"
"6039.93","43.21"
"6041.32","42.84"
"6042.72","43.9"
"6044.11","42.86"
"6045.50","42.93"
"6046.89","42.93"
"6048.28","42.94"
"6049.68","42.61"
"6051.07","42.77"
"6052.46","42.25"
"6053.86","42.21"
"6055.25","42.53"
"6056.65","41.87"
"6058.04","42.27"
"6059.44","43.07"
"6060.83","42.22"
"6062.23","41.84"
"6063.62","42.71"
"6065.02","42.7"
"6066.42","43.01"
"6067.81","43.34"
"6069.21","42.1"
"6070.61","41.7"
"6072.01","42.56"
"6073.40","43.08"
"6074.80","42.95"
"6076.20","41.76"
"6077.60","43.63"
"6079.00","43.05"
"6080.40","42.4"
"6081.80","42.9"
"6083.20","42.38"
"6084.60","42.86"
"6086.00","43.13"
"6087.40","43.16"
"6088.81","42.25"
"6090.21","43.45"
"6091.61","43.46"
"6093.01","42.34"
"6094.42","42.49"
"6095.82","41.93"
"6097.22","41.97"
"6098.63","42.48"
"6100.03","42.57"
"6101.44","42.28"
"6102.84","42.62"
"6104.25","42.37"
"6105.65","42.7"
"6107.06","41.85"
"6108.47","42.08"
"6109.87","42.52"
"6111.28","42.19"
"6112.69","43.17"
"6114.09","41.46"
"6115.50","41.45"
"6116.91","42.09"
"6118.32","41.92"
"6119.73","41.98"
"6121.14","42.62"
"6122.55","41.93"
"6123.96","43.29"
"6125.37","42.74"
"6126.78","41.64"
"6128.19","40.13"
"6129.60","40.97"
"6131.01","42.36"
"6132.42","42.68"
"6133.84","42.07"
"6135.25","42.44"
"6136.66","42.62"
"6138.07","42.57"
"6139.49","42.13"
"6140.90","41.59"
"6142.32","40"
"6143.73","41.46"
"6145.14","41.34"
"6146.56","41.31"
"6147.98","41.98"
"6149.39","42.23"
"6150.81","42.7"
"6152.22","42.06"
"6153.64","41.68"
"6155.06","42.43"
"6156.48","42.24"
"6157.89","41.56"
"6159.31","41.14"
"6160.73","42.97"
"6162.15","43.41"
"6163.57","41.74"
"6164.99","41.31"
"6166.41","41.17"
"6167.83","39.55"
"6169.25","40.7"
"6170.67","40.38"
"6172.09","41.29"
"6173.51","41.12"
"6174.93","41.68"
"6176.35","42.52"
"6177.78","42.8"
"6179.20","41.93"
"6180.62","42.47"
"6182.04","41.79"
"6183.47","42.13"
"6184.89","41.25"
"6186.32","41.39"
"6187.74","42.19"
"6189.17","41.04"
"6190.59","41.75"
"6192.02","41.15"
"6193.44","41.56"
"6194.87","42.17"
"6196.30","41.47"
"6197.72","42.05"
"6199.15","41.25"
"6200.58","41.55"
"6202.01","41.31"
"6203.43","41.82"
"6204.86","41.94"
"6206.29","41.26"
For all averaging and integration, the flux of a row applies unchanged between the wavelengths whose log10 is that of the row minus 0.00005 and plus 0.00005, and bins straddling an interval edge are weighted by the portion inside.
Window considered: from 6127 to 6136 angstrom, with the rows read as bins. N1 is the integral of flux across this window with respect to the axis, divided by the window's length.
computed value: 41.8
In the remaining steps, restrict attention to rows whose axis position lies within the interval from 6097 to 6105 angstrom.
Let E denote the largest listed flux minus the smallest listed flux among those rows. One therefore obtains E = 0.65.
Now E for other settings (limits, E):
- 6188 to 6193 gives 0.71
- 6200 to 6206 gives 0.63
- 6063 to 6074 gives 1.64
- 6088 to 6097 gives 1.53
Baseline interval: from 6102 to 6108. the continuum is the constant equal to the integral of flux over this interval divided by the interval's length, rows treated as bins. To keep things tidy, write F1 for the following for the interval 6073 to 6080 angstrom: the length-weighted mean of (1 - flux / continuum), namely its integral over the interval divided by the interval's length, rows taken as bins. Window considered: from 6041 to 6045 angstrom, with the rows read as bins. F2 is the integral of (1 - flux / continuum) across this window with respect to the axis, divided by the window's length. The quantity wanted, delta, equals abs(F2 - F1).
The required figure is 0.008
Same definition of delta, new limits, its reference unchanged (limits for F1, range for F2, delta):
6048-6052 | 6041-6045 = 0.012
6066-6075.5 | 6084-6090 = 0.005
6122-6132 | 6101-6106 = 0.014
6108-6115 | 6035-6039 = 0.017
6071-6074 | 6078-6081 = 0.003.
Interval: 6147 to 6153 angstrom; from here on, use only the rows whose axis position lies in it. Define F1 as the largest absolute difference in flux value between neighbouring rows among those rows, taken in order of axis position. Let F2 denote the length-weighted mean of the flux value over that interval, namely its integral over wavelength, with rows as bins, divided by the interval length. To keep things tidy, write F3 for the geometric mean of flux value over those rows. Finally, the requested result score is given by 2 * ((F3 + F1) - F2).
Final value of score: 1.4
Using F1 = 0.64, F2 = 42.2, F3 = 42.2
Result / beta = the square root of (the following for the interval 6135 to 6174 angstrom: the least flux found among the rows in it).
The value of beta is 6.289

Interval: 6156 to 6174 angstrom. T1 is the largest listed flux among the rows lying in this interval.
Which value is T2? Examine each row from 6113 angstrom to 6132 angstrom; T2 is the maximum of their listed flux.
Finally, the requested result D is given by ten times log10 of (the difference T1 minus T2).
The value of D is -9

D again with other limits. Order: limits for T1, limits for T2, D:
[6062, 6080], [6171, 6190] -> -1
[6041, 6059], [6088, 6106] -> -4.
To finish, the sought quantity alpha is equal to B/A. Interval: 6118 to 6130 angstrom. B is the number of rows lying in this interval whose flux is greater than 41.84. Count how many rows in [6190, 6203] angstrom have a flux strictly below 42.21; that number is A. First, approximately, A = 9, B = 6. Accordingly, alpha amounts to 0.67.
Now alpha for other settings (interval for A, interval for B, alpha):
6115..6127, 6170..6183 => 0.67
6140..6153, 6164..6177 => 0.14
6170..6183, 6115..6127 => 1.17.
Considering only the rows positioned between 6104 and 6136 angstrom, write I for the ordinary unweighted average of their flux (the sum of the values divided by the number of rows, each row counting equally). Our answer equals 42.1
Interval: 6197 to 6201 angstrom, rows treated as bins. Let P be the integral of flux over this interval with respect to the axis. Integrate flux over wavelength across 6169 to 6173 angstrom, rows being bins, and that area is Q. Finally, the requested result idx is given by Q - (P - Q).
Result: 160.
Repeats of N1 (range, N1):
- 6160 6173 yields 41.4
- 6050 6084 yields 42.6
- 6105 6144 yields 42.0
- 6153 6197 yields 41.7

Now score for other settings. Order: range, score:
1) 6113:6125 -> 2.6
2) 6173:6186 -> 1.8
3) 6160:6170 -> 3.3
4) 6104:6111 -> 1.7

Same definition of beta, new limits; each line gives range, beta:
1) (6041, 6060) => 6.471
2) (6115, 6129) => 6.335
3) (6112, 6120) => 6.438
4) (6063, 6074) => 6.458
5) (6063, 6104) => 6.458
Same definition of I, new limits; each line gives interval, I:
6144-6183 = 41.8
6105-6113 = 42.4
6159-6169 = 41.6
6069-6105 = 42.6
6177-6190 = 41.9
